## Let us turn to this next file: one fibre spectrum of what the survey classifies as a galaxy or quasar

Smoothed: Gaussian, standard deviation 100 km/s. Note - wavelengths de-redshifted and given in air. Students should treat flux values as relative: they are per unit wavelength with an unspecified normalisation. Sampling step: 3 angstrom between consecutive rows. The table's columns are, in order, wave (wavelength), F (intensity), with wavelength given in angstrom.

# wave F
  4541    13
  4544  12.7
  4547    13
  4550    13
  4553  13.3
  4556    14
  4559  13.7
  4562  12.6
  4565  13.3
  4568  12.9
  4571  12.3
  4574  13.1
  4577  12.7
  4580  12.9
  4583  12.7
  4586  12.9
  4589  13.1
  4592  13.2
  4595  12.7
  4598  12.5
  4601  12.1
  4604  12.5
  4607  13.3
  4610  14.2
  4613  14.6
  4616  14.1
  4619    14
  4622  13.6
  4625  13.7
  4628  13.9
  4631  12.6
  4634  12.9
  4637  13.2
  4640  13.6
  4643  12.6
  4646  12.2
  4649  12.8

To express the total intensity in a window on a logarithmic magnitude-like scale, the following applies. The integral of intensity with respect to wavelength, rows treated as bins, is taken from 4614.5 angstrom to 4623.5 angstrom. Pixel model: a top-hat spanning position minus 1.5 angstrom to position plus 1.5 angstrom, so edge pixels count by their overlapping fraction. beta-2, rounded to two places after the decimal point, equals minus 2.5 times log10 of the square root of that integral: -2.62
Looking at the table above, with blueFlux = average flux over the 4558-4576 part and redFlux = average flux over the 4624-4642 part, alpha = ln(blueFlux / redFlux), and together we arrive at -0.025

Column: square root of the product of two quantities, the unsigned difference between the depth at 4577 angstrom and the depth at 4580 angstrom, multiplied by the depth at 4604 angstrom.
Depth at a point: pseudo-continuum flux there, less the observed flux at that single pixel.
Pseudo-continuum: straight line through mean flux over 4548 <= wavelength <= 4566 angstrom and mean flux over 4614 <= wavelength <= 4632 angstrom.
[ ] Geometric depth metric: 0.4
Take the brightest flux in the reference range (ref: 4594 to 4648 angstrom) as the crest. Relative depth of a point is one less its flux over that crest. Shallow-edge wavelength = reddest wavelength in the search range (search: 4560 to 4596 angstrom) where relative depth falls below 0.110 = 4592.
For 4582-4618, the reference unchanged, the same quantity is 4616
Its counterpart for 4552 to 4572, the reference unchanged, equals 4565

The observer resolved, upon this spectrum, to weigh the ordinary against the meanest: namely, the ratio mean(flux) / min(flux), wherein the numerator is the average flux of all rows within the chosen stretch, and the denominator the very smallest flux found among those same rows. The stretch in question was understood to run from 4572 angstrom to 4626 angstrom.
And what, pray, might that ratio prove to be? 1.09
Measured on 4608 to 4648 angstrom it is 1.10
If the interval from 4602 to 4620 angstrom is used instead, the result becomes 1.10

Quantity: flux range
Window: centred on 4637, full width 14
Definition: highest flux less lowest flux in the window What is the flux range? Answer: 1.0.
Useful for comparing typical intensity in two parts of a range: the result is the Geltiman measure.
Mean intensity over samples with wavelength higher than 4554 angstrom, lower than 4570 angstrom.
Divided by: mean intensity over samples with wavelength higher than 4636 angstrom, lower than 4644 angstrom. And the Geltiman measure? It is 1.01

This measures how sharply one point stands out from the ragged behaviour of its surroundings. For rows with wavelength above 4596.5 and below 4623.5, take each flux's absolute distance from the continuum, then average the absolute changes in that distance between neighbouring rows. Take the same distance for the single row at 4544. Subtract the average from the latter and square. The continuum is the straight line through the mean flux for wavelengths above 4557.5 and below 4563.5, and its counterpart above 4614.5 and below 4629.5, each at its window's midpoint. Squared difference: 0.01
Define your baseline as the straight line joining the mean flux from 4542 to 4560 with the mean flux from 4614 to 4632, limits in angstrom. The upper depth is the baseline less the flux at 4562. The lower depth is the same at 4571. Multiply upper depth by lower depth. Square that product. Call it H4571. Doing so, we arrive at 0.6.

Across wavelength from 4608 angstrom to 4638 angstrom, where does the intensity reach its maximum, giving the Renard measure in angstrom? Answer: 4613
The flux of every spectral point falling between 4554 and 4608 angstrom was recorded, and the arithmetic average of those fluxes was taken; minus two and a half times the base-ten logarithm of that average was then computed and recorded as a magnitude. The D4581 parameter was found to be -2.78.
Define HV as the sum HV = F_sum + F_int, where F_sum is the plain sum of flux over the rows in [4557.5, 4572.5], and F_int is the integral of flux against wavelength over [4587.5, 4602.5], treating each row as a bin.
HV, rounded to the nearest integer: 256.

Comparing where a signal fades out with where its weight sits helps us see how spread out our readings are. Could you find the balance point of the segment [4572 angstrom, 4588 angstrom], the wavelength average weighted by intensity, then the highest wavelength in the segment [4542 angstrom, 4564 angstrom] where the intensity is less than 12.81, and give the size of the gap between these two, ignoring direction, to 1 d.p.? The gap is 18.0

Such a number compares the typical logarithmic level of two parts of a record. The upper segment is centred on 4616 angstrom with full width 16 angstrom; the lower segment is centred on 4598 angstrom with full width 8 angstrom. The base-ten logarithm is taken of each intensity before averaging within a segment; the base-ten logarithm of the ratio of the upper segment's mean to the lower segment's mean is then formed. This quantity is 0.021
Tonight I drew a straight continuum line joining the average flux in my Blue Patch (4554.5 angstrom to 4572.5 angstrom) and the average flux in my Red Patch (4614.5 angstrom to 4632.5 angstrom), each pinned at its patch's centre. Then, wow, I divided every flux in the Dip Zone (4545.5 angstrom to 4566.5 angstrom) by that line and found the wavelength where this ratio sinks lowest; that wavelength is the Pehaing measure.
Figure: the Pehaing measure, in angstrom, 4562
